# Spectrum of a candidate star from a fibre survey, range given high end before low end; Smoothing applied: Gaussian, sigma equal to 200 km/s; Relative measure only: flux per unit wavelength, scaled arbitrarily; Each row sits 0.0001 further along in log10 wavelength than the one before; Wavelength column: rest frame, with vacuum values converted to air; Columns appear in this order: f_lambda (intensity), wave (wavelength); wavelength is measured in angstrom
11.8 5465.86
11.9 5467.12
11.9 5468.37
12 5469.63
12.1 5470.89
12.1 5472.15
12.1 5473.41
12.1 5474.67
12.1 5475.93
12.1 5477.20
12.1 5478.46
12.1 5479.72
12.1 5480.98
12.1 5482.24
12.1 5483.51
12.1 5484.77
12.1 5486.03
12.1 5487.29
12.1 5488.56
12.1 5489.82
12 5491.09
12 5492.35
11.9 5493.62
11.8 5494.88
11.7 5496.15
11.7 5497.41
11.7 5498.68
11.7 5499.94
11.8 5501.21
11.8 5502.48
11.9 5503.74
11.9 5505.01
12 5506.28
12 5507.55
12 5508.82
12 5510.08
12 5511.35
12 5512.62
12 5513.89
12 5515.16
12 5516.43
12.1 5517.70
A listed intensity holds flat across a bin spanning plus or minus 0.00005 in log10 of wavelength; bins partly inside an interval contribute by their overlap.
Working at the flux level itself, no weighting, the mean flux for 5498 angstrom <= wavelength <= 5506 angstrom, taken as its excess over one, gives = 10.8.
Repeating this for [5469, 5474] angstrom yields 11.1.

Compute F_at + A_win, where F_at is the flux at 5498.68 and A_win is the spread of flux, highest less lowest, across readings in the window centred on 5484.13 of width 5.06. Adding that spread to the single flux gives 11.7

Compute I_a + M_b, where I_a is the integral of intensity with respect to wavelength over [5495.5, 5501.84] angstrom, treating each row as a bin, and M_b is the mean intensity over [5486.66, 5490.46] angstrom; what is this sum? 86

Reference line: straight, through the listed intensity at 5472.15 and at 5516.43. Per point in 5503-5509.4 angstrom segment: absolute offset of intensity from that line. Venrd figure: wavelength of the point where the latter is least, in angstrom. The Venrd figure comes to 5508.82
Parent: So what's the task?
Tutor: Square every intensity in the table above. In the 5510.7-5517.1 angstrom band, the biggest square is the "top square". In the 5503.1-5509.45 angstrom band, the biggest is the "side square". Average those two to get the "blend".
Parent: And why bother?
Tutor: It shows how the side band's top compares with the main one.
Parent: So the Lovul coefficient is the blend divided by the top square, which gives 1.00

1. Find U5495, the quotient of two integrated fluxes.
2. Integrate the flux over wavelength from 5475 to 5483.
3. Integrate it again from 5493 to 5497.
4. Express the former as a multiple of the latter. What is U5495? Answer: 2.0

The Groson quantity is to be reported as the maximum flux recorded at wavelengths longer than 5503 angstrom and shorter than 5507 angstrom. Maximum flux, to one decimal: 12.0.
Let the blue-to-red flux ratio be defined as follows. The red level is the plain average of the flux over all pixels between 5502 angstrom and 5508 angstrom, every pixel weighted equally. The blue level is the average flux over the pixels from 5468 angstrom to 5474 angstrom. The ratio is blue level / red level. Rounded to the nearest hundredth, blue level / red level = 1.01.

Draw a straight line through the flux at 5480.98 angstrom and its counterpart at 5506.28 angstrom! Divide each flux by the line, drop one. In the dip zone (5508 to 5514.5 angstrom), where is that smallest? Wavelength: 5508.82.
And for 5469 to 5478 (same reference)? 5469.63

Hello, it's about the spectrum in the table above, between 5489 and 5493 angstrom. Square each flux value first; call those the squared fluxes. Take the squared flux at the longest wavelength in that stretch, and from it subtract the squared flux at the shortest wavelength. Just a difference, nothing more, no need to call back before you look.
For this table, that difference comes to -2.4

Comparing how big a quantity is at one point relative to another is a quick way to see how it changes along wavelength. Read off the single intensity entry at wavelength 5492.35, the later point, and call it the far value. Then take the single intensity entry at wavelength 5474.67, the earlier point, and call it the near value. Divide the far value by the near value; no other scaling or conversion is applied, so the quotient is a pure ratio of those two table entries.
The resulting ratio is 0.992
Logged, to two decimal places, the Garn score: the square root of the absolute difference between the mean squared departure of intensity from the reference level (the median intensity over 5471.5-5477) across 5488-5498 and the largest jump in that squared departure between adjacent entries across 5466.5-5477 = 0.17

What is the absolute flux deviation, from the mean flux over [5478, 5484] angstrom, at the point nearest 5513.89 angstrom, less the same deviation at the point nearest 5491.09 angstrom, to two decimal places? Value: 0.00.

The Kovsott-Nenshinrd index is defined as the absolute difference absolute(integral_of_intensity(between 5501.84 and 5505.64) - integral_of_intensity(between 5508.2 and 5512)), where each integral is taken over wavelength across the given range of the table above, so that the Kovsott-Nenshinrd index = 0.6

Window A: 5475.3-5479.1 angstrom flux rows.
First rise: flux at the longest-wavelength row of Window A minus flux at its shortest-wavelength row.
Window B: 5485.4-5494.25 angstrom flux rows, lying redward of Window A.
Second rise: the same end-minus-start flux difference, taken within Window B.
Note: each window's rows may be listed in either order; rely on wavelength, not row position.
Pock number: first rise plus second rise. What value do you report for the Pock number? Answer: -0.2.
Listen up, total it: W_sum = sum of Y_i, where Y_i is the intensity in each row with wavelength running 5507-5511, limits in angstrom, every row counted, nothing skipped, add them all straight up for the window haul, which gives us 36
